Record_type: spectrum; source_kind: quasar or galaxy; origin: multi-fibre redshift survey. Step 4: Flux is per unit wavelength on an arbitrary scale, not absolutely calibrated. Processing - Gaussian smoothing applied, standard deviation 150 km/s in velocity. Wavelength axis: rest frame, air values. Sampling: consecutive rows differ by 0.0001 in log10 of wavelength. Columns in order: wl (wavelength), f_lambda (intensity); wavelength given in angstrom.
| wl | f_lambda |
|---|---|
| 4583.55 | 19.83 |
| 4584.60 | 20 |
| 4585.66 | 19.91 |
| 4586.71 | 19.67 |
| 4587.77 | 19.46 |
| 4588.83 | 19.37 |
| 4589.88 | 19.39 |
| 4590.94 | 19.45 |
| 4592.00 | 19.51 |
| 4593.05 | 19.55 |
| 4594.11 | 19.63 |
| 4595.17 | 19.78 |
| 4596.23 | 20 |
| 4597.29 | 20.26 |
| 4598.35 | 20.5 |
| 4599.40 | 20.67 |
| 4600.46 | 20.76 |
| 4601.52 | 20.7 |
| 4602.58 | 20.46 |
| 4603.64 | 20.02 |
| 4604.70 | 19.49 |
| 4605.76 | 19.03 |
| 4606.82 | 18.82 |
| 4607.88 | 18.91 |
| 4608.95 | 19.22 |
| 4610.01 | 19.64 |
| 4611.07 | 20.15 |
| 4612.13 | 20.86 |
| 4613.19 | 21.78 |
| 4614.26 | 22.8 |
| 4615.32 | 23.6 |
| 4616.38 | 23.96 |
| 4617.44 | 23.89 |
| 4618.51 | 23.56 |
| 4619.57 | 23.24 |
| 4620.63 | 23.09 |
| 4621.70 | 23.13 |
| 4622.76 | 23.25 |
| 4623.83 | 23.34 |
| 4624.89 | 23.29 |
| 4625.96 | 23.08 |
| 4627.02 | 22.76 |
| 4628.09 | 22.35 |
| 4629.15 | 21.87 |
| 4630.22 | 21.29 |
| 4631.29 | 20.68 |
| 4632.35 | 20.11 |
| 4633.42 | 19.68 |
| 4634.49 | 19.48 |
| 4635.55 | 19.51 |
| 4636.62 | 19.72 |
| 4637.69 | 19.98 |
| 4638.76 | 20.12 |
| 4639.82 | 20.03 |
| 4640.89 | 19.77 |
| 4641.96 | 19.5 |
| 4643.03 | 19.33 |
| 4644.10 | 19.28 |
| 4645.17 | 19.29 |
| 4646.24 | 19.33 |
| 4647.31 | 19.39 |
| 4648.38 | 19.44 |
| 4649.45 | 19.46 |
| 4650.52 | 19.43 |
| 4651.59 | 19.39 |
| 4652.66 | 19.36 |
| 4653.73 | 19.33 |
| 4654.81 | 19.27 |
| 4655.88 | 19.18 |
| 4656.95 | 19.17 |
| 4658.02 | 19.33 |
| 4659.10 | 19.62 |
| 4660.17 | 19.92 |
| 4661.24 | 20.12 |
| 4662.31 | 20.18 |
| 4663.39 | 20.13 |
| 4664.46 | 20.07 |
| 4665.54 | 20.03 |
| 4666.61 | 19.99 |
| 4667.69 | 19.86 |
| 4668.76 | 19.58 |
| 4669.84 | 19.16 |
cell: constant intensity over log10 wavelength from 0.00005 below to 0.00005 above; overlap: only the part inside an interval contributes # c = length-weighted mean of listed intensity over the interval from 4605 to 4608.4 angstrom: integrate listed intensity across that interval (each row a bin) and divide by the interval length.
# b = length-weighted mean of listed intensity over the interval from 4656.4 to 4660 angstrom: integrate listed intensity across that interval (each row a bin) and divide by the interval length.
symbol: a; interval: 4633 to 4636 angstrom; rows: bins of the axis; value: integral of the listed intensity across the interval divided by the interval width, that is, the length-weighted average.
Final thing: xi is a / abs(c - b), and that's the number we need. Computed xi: 43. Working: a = 19.6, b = 19.43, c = 19.0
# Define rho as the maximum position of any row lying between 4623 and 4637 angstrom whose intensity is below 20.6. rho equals 4636.62 angstrom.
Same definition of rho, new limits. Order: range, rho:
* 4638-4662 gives 4661.24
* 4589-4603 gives 4602.58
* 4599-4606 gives 4605.76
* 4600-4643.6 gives 4643.03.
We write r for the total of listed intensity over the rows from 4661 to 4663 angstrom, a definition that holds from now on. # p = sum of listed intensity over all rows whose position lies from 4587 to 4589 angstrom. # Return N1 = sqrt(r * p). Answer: 39.6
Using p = 38.8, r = 40.3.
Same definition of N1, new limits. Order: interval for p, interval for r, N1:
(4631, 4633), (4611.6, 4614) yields 41.7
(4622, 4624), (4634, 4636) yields 42.6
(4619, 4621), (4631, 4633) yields 43.5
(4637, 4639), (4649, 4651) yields 39.5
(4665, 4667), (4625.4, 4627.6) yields 42.8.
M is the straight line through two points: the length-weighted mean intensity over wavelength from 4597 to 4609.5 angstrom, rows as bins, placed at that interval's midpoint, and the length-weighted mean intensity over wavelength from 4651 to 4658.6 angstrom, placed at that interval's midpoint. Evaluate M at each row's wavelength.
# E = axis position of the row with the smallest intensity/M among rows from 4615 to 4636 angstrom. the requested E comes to 4634.49 angstrom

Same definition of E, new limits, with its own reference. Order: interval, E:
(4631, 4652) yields 4644.10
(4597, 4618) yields 4606.82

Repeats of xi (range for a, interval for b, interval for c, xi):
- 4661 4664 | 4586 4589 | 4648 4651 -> 246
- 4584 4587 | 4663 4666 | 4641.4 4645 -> 28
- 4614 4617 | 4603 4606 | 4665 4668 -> 68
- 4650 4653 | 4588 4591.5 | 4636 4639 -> 41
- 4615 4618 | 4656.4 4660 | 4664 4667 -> 40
